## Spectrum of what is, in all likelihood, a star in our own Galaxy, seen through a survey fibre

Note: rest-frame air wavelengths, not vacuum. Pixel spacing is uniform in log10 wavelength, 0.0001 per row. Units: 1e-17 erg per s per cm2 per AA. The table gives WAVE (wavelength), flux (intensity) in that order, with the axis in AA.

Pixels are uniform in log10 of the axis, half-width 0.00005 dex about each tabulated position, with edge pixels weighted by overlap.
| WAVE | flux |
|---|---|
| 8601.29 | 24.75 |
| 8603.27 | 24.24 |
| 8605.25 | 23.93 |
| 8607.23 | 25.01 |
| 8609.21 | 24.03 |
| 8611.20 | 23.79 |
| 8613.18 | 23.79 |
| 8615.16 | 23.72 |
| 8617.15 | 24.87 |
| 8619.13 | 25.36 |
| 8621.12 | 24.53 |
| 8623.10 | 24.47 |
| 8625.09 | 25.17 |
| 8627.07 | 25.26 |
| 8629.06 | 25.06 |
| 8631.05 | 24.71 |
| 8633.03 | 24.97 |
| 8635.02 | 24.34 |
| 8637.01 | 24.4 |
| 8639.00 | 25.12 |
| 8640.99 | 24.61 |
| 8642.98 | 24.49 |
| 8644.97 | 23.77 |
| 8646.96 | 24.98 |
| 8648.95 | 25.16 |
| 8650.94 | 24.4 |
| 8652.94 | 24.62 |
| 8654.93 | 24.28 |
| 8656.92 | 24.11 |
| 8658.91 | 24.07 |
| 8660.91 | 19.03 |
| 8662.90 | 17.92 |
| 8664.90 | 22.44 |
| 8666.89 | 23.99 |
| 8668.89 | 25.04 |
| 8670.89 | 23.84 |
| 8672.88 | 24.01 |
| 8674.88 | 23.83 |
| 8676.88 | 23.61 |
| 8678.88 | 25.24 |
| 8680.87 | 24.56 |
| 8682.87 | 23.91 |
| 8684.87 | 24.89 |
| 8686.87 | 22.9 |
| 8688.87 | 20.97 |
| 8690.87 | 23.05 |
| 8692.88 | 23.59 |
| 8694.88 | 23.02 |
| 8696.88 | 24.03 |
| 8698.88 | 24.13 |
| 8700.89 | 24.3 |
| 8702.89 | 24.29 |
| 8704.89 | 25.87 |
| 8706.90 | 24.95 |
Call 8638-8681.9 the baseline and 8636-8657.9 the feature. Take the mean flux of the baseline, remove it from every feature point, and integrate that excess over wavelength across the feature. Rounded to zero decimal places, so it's 17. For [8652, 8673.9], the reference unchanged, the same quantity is -16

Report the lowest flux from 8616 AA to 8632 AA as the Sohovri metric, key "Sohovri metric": 24.47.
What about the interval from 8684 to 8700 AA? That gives 20.97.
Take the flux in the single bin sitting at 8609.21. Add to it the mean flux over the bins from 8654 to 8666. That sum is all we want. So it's 46.0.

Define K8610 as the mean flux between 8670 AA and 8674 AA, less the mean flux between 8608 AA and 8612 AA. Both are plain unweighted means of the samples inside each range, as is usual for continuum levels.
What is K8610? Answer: 0.0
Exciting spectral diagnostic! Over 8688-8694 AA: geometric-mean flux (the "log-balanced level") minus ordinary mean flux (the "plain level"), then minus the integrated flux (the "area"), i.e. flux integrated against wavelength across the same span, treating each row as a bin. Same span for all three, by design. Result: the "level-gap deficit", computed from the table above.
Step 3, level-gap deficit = -135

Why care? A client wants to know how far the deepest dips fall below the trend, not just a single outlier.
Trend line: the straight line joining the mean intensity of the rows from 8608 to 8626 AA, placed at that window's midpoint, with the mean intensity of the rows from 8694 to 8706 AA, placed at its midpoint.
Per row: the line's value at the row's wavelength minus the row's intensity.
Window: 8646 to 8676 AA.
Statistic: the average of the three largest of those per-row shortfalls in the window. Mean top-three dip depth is 4.5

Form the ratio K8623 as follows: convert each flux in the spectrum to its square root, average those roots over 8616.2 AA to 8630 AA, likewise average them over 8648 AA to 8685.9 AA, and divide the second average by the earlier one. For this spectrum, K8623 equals 0.972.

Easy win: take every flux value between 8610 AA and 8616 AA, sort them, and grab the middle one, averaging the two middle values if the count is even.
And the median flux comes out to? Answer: 23.8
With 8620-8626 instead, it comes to 24.5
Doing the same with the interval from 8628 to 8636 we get 24.8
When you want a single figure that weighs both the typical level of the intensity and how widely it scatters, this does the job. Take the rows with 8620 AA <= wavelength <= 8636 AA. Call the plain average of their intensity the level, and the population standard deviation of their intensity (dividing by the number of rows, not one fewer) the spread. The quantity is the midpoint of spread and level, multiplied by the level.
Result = 312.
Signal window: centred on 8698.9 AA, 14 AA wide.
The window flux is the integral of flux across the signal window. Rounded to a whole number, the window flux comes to 339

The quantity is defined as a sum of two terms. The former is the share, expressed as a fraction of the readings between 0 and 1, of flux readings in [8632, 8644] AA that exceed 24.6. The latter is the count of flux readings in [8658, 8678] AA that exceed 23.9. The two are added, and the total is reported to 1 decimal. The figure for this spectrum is 4.5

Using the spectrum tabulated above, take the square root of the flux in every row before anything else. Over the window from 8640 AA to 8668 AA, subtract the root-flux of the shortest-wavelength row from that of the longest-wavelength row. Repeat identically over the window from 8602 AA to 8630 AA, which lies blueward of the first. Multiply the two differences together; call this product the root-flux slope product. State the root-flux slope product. -0.0052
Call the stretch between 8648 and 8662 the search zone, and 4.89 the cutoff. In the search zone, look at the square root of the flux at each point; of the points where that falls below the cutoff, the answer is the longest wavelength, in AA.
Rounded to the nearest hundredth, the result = 8660.91 AA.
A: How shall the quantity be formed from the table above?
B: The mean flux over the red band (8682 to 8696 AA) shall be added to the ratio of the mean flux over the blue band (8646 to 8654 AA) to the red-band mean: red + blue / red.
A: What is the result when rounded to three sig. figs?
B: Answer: 24.3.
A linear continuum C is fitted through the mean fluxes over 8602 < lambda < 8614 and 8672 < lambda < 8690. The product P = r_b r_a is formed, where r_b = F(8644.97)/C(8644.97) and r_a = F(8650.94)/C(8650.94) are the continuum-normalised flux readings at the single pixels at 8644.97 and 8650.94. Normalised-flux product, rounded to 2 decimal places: 1.01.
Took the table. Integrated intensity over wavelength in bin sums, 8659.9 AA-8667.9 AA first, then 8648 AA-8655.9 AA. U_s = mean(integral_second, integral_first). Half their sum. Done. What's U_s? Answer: 181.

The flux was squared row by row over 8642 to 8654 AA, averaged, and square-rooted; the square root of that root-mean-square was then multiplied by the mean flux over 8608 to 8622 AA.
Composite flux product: 120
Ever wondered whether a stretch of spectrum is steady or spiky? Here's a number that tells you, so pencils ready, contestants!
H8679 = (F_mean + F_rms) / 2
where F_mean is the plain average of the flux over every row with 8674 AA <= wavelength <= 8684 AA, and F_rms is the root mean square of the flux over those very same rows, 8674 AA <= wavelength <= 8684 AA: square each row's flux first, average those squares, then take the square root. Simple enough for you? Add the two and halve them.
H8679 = 24.2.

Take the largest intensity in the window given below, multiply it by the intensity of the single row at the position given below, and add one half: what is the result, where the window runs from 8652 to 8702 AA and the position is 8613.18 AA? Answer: 601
